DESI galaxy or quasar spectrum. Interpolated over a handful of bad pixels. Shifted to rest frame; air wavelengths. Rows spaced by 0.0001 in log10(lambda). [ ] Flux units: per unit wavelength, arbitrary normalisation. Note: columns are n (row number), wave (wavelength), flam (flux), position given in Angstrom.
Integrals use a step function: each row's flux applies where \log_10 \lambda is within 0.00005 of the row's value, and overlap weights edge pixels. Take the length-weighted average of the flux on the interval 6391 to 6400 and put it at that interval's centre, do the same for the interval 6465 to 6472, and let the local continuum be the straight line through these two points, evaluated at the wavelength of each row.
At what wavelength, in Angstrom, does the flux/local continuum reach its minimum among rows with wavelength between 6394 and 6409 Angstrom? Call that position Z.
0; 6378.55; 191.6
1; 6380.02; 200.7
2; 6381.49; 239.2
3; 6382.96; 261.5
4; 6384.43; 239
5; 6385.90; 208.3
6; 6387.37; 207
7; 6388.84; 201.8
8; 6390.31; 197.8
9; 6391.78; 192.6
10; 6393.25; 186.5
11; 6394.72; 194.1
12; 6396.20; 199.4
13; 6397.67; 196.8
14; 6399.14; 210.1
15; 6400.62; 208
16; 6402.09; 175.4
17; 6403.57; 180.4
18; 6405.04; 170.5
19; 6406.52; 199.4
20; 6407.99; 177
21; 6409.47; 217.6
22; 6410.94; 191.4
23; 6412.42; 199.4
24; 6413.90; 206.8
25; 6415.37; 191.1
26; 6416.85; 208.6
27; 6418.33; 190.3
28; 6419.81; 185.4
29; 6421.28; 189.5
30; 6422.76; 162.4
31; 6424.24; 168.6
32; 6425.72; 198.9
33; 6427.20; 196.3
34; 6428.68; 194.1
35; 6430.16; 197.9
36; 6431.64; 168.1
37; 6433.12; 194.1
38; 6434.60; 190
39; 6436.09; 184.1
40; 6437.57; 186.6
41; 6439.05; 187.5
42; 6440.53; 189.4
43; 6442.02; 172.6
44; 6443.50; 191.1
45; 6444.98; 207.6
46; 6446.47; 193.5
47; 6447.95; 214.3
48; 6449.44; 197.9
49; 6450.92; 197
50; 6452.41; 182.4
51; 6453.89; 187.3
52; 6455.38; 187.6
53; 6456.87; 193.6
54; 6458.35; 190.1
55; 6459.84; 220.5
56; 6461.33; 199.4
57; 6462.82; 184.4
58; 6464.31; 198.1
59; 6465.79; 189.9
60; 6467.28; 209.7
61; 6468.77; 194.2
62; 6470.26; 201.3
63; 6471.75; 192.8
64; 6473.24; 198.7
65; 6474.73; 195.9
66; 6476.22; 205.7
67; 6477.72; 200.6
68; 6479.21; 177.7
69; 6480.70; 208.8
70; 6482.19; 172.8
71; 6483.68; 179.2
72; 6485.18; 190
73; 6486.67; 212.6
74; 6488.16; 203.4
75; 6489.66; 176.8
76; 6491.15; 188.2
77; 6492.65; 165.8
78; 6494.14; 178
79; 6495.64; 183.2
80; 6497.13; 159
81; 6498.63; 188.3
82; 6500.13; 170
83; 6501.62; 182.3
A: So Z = 6405.04 Angstrom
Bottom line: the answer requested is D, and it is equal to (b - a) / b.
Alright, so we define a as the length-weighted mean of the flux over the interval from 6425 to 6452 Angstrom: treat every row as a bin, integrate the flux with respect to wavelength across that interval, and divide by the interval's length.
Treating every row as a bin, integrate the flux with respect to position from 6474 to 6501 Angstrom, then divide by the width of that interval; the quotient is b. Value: -0.0307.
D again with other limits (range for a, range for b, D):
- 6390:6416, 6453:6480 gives 0.0093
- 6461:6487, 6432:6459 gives -0.0188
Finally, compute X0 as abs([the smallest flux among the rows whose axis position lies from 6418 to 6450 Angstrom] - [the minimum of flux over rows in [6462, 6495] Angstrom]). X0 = 3.4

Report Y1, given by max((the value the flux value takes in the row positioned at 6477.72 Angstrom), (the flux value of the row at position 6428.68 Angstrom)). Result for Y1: 201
